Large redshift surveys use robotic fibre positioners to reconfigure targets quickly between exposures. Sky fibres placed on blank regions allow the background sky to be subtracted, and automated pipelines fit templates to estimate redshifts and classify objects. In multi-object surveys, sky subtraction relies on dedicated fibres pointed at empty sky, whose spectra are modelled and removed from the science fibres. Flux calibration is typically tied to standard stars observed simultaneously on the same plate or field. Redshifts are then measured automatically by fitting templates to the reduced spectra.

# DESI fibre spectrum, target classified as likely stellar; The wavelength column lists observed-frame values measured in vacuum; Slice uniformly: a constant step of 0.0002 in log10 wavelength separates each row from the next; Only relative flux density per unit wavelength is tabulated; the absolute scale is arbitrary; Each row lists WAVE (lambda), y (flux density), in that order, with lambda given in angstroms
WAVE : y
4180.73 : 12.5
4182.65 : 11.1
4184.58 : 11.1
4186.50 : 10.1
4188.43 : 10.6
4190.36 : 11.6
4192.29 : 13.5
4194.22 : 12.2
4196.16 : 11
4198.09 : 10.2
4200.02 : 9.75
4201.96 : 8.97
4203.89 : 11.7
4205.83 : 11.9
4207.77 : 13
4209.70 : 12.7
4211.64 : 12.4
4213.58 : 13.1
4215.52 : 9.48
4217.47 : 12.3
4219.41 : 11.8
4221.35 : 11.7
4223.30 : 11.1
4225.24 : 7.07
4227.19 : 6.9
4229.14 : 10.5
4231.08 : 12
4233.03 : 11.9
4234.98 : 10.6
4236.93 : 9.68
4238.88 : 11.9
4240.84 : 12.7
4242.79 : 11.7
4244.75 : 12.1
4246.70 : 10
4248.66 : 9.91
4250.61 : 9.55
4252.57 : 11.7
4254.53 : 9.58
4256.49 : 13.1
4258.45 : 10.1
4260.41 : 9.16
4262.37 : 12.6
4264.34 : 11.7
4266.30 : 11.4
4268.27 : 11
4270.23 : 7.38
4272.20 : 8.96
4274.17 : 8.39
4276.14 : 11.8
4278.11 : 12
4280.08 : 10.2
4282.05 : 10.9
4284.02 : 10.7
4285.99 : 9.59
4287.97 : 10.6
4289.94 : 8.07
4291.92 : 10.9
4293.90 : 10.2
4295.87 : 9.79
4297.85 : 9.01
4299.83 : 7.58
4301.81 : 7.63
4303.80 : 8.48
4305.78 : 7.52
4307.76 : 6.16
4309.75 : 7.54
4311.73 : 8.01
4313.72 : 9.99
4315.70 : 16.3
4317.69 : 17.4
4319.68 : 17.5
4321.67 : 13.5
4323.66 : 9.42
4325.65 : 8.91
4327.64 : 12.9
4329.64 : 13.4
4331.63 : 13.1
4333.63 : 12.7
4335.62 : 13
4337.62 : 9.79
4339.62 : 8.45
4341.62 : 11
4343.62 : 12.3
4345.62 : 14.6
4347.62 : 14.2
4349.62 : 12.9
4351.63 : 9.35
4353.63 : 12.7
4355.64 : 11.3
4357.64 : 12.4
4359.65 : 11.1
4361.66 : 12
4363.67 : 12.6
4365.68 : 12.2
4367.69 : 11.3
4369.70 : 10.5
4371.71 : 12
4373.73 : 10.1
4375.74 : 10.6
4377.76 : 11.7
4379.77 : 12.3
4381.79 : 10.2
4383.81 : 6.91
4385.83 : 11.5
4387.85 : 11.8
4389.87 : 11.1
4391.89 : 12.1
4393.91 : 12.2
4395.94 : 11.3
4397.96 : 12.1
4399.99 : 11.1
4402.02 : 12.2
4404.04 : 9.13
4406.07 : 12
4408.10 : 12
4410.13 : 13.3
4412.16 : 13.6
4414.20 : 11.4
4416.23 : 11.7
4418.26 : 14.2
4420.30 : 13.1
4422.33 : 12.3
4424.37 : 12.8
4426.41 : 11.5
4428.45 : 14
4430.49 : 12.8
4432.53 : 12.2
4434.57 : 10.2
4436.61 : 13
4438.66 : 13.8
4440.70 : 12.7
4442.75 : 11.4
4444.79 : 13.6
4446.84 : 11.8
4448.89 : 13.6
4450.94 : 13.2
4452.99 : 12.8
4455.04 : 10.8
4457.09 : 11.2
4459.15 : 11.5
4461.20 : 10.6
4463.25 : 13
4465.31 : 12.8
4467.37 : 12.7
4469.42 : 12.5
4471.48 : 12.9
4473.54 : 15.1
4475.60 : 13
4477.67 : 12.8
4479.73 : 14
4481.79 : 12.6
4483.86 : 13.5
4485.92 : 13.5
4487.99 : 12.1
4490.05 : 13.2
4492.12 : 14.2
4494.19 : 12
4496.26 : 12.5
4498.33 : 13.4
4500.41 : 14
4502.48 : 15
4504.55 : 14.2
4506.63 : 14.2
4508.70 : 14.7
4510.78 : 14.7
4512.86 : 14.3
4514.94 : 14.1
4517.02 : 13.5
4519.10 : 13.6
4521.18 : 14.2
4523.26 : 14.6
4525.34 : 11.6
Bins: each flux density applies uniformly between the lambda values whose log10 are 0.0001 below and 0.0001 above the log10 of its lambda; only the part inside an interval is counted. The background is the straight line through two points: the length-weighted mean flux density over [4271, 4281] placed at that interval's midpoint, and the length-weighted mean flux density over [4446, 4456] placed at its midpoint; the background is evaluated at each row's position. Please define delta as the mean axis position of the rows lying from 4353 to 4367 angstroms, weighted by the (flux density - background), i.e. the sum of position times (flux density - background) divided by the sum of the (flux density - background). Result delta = 4359.6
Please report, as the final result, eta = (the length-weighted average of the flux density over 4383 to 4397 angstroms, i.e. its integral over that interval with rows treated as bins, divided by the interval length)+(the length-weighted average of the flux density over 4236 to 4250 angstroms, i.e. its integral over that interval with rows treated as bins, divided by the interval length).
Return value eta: 22.2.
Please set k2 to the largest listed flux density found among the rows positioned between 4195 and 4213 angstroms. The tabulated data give 13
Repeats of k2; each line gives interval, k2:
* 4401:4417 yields 13.6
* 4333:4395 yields 14.6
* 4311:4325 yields 17.5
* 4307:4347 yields 17.5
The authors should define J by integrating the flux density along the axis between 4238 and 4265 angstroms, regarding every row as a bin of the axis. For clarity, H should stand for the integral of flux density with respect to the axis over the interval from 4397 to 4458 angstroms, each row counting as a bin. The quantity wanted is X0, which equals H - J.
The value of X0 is 451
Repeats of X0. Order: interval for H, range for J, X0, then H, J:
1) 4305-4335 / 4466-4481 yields 151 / 350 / 199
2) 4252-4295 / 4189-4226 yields 29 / 449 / 420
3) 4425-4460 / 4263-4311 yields -23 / 433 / 456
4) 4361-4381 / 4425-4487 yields -553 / 230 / 784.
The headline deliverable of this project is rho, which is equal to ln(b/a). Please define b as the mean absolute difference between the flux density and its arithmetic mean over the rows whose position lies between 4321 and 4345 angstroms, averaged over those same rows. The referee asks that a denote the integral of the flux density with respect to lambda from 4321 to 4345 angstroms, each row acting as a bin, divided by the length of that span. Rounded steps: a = 11.6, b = 1.7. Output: -1.92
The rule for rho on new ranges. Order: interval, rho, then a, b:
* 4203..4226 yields -2.31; 11.6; 1.2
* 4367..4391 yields -2.41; 10.8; 1.0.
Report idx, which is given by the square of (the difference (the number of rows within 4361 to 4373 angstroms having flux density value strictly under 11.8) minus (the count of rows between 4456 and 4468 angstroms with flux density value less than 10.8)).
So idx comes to 1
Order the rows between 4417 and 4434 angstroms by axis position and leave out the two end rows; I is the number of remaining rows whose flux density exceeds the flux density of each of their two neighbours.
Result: 2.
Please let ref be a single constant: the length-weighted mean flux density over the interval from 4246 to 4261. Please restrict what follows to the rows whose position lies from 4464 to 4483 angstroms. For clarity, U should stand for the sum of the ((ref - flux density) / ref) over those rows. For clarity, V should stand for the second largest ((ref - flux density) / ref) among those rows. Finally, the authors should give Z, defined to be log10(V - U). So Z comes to 0.3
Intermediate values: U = -2.4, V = -0.21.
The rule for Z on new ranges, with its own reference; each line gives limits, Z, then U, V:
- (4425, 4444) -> 0.2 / -1.7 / -0.09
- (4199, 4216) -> 0.0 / -0.9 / 0.09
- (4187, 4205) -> -0.2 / -0.5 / 0.07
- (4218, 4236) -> -0.5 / 0.0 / 0.32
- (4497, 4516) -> 0.5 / -3.3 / -0.34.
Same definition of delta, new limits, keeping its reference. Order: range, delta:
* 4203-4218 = 4210.2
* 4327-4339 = 4330.7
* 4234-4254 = 4242.7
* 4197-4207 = 4203.5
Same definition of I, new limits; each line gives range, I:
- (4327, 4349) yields 3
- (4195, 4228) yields 3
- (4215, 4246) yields 3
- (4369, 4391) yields 3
